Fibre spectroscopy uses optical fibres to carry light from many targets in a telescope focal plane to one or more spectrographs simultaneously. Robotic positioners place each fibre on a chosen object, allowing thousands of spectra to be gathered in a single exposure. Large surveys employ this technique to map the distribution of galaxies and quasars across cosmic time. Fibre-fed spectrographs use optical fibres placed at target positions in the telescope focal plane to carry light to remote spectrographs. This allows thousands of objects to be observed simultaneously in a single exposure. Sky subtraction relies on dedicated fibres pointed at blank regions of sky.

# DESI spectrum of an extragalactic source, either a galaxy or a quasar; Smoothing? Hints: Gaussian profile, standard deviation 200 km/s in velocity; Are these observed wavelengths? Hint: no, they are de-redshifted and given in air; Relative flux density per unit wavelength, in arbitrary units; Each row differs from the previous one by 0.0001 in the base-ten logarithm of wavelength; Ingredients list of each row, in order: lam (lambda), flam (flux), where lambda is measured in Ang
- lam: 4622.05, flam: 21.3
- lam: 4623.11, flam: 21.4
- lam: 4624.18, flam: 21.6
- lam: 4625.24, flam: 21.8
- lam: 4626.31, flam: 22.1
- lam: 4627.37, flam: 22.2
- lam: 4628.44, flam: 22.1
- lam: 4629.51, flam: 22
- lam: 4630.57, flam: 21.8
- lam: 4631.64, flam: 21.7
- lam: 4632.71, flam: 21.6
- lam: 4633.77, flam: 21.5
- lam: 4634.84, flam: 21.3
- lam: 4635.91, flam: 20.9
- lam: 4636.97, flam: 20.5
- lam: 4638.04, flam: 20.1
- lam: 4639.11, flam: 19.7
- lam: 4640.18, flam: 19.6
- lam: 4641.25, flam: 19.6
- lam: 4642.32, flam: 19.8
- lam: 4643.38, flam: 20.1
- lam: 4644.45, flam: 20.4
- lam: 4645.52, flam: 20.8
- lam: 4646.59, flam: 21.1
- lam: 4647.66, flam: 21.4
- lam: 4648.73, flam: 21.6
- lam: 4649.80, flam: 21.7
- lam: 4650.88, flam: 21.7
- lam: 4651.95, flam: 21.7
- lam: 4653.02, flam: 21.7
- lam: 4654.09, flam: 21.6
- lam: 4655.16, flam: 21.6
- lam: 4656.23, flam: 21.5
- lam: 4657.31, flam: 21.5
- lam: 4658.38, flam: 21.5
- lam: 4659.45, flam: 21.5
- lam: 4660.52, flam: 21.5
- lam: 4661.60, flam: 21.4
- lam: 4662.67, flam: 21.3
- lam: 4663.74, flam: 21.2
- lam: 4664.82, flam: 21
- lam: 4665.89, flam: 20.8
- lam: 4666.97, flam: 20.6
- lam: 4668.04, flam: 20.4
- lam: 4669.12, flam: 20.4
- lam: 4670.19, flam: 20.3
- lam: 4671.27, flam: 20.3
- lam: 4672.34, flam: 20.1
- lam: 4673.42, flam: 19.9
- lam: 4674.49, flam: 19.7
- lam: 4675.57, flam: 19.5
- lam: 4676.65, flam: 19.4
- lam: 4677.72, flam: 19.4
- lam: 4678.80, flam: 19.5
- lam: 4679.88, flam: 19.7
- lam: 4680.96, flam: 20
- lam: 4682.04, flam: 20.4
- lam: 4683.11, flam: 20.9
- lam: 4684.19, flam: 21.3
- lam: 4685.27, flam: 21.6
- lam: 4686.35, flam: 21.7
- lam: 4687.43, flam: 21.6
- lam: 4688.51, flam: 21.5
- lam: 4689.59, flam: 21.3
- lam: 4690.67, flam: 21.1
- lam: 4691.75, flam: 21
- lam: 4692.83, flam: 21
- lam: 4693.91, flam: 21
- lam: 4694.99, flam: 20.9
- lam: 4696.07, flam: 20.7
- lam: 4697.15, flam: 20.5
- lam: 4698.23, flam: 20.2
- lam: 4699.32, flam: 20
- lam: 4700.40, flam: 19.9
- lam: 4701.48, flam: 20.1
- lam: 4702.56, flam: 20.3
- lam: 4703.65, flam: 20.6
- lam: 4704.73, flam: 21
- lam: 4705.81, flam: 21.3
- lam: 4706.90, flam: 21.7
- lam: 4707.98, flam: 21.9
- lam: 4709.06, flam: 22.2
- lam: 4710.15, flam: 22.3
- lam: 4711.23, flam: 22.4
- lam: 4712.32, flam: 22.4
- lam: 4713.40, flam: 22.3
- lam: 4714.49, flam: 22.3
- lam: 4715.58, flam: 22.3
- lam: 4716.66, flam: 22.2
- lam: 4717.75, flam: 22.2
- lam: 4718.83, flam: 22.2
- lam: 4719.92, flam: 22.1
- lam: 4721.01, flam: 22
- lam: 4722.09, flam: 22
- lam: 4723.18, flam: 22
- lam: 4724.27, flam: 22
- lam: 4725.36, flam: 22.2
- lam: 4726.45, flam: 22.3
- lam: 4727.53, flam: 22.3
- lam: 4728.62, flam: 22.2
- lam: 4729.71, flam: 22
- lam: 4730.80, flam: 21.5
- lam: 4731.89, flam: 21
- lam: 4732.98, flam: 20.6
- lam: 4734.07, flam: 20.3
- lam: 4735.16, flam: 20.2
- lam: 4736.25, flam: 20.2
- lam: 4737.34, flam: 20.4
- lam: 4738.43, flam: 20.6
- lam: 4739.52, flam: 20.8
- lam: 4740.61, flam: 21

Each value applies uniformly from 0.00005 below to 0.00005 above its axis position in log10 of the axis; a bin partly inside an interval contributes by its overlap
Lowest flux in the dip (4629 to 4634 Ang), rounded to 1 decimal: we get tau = 21.5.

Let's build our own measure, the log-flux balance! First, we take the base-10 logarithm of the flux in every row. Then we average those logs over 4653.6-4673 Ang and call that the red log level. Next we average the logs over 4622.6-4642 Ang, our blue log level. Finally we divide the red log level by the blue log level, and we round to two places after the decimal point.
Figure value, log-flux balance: 1.00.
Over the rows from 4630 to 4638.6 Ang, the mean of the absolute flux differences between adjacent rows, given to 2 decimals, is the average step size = 0.24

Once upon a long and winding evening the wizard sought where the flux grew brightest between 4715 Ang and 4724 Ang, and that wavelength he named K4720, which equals 4715.58 Ang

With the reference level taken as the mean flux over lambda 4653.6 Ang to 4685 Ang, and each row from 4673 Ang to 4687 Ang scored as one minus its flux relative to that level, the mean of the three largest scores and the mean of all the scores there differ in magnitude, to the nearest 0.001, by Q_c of 0.039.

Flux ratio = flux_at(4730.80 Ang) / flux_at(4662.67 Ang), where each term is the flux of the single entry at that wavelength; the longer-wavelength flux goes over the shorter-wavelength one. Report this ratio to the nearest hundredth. 1.01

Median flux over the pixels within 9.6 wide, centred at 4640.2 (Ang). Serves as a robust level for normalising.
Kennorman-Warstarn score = 20.1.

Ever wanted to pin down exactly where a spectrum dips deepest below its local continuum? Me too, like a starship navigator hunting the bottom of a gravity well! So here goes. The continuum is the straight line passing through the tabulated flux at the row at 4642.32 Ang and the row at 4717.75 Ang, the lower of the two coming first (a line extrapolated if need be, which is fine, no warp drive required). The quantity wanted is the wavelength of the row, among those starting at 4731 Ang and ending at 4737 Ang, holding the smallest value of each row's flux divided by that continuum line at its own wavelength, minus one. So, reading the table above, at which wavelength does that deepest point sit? 4736.25 Ang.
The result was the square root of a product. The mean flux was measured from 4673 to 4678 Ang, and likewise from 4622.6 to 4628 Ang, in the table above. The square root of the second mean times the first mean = 20.7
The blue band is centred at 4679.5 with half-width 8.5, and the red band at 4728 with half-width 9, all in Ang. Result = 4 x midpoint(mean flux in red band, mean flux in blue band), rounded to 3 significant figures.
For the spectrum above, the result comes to 83.7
